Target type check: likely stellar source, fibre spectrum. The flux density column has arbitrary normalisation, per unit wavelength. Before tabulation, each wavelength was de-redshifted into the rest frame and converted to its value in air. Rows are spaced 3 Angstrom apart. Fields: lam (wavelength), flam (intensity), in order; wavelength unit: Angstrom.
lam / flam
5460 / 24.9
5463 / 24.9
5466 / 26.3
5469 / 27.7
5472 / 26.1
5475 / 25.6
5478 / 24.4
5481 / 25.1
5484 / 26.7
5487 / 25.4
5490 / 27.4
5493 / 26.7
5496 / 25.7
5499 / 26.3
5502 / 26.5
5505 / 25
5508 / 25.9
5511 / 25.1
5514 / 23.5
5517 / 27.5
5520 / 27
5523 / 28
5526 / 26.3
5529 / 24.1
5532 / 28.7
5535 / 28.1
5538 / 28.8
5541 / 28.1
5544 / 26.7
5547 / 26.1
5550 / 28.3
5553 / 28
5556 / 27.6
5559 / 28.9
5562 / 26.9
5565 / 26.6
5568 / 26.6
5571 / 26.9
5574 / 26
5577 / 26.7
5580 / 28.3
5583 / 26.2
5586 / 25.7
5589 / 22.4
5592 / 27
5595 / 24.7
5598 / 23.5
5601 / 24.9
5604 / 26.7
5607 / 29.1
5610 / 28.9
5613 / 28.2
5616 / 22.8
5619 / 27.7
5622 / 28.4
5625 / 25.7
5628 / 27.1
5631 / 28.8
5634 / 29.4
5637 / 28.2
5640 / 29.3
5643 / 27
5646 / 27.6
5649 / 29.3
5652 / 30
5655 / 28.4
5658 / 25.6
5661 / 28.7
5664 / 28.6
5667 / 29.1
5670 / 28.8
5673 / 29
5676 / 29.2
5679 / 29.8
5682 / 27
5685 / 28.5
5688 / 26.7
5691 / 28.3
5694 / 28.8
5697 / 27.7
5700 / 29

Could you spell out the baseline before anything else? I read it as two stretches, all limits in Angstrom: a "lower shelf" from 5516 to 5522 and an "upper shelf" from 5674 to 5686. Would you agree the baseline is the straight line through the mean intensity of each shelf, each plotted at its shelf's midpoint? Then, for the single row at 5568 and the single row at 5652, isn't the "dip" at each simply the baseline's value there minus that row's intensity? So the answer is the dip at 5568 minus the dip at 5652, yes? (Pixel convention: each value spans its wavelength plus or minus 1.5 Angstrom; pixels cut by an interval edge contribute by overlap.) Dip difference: 2.7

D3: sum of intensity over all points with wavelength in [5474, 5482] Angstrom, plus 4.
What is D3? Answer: 79.1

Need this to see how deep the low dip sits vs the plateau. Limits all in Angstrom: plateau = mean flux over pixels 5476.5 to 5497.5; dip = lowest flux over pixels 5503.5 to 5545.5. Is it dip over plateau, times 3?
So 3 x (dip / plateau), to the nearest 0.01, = 2.72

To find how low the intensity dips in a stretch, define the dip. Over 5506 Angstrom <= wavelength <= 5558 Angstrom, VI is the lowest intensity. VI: 23.5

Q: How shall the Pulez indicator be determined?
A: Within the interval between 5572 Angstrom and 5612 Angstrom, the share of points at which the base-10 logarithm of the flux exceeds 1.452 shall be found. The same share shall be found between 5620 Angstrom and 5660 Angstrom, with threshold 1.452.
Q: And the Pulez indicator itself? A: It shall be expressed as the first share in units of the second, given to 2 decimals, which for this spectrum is 0.29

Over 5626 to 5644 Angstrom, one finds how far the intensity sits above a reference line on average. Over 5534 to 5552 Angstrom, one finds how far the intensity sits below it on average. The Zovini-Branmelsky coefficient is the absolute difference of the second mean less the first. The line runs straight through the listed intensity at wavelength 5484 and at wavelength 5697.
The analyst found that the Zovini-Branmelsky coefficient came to 1.6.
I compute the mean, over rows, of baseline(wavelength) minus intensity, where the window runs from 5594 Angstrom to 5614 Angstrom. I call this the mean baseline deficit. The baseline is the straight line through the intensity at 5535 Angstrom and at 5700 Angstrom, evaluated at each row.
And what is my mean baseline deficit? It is 1.90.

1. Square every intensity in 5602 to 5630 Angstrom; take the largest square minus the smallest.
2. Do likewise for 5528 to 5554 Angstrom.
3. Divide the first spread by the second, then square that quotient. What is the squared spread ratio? 1.7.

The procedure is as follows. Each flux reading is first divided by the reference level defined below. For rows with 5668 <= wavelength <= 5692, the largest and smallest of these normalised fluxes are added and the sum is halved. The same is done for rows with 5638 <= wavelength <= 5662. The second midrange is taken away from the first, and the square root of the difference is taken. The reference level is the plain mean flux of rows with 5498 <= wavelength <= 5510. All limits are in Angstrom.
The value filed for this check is 0.13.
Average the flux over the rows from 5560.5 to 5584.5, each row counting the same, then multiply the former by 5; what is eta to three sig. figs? 134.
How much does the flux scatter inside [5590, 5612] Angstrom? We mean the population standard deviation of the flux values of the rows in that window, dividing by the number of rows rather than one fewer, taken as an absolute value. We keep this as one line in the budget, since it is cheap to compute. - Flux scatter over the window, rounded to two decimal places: 1.98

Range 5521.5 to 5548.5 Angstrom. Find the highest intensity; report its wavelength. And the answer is 5538 Angstrom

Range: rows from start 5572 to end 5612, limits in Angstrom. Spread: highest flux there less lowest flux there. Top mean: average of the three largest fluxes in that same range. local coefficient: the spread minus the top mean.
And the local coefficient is -22.1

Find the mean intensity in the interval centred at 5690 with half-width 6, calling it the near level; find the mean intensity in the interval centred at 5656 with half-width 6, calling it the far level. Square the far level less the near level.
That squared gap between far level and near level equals 0.0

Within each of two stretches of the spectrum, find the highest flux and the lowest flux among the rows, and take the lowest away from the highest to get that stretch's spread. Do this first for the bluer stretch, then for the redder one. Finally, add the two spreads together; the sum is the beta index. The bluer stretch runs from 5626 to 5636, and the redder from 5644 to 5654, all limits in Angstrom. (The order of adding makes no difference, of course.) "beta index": 4.7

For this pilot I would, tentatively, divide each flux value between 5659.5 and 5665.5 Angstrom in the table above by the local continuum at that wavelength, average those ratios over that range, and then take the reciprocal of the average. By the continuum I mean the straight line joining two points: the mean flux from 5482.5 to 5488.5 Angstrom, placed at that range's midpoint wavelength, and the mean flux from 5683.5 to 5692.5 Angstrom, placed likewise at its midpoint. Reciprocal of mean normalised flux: 0.96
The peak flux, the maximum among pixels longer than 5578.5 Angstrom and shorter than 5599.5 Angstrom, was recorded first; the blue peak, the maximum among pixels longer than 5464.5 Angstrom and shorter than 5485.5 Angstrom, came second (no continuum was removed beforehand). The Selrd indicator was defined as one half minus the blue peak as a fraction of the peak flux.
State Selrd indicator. -0.479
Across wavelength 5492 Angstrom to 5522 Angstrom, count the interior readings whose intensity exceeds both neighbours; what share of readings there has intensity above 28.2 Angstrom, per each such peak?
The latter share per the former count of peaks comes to 0.00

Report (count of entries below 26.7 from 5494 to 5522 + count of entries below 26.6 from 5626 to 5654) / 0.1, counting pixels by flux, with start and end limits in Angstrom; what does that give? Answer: 70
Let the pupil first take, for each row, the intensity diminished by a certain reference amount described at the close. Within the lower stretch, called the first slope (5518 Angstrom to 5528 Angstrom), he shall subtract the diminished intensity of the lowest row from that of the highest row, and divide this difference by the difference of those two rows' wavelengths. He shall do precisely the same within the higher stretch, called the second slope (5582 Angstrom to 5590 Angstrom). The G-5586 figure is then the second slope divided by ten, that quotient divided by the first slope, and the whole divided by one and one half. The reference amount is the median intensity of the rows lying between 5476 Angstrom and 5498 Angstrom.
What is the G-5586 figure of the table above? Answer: 0.36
